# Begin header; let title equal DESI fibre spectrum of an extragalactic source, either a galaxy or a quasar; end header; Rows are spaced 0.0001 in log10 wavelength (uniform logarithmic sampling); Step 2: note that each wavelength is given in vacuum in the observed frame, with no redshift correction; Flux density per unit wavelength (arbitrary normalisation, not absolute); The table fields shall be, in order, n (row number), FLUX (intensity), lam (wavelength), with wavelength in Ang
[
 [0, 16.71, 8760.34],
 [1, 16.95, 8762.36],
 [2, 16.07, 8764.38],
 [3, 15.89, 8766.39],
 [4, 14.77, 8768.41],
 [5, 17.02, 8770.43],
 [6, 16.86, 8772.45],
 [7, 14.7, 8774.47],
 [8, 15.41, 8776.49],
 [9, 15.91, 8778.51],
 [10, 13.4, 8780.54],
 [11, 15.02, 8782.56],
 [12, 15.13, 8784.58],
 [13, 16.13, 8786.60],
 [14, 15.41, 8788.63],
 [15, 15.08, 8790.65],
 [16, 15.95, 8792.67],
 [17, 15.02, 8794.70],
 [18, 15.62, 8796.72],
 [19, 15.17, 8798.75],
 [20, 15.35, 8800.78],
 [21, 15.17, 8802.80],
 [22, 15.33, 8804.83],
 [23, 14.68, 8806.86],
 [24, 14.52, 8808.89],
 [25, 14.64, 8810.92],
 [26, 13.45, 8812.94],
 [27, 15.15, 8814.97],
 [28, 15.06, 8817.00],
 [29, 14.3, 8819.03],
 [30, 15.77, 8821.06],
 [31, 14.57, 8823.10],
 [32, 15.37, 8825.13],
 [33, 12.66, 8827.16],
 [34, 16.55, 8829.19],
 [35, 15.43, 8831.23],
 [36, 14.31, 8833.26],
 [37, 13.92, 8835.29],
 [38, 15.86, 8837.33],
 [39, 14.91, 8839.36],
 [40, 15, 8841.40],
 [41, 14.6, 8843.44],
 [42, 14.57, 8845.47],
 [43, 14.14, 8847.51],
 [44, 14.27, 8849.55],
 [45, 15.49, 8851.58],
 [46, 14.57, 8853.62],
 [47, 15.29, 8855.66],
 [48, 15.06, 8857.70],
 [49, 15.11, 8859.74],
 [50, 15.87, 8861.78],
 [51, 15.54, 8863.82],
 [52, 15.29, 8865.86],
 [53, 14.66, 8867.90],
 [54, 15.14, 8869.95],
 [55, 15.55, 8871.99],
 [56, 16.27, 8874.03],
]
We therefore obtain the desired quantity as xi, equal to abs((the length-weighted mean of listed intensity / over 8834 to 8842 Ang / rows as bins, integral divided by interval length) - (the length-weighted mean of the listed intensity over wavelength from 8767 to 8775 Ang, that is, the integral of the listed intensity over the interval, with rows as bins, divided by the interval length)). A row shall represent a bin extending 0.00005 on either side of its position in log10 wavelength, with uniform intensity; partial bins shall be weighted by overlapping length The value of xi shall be 1.01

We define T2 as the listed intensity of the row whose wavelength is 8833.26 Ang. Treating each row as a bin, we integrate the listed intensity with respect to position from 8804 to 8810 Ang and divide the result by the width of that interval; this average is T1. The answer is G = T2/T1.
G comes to 0.97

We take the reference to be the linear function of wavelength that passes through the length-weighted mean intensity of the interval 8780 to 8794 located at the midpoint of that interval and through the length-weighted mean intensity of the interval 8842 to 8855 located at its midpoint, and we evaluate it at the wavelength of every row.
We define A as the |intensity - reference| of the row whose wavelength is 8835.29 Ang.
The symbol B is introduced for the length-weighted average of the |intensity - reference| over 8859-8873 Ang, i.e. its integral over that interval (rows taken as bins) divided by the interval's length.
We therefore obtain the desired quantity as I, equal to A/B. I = 1.0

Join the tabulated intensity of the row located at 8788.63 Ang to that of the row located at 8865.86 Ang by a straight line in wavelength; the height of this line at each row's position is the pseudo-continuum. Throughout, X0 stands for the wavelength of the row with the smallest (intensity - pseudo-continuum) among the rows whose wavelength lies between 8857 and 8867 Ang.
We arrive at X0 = 8857.70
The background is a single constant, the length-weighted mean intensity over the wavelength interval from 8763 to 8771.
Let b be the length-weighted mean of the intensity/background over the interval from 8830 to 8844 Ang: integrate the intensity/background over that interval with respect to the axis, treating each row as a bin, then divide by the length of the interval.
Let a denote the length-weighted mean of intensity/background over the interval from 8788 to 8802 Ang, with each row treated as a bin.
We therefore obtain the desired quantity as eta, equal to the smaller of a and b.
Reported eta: 0.934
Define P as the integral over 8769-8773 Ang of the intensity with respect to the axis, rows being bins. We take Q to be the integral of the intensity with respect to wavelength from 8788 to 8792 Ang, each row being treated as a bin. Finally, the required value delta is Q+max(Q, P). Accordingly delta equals 128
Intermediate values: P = 67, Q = 61.3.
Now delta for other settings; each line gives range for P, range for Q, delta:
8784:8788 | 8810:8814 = 119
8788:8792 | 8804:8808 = 121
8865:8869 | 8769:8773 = 134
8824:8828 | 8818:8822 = 120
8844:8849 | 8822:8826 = 132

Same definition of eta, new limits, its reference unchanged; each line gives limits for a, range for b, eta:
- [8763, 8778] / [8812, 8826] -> 0.929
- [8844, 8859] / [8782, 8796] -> 0.927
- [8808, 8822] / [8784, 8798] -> 0.923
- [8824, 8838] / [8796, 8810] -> 0.932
